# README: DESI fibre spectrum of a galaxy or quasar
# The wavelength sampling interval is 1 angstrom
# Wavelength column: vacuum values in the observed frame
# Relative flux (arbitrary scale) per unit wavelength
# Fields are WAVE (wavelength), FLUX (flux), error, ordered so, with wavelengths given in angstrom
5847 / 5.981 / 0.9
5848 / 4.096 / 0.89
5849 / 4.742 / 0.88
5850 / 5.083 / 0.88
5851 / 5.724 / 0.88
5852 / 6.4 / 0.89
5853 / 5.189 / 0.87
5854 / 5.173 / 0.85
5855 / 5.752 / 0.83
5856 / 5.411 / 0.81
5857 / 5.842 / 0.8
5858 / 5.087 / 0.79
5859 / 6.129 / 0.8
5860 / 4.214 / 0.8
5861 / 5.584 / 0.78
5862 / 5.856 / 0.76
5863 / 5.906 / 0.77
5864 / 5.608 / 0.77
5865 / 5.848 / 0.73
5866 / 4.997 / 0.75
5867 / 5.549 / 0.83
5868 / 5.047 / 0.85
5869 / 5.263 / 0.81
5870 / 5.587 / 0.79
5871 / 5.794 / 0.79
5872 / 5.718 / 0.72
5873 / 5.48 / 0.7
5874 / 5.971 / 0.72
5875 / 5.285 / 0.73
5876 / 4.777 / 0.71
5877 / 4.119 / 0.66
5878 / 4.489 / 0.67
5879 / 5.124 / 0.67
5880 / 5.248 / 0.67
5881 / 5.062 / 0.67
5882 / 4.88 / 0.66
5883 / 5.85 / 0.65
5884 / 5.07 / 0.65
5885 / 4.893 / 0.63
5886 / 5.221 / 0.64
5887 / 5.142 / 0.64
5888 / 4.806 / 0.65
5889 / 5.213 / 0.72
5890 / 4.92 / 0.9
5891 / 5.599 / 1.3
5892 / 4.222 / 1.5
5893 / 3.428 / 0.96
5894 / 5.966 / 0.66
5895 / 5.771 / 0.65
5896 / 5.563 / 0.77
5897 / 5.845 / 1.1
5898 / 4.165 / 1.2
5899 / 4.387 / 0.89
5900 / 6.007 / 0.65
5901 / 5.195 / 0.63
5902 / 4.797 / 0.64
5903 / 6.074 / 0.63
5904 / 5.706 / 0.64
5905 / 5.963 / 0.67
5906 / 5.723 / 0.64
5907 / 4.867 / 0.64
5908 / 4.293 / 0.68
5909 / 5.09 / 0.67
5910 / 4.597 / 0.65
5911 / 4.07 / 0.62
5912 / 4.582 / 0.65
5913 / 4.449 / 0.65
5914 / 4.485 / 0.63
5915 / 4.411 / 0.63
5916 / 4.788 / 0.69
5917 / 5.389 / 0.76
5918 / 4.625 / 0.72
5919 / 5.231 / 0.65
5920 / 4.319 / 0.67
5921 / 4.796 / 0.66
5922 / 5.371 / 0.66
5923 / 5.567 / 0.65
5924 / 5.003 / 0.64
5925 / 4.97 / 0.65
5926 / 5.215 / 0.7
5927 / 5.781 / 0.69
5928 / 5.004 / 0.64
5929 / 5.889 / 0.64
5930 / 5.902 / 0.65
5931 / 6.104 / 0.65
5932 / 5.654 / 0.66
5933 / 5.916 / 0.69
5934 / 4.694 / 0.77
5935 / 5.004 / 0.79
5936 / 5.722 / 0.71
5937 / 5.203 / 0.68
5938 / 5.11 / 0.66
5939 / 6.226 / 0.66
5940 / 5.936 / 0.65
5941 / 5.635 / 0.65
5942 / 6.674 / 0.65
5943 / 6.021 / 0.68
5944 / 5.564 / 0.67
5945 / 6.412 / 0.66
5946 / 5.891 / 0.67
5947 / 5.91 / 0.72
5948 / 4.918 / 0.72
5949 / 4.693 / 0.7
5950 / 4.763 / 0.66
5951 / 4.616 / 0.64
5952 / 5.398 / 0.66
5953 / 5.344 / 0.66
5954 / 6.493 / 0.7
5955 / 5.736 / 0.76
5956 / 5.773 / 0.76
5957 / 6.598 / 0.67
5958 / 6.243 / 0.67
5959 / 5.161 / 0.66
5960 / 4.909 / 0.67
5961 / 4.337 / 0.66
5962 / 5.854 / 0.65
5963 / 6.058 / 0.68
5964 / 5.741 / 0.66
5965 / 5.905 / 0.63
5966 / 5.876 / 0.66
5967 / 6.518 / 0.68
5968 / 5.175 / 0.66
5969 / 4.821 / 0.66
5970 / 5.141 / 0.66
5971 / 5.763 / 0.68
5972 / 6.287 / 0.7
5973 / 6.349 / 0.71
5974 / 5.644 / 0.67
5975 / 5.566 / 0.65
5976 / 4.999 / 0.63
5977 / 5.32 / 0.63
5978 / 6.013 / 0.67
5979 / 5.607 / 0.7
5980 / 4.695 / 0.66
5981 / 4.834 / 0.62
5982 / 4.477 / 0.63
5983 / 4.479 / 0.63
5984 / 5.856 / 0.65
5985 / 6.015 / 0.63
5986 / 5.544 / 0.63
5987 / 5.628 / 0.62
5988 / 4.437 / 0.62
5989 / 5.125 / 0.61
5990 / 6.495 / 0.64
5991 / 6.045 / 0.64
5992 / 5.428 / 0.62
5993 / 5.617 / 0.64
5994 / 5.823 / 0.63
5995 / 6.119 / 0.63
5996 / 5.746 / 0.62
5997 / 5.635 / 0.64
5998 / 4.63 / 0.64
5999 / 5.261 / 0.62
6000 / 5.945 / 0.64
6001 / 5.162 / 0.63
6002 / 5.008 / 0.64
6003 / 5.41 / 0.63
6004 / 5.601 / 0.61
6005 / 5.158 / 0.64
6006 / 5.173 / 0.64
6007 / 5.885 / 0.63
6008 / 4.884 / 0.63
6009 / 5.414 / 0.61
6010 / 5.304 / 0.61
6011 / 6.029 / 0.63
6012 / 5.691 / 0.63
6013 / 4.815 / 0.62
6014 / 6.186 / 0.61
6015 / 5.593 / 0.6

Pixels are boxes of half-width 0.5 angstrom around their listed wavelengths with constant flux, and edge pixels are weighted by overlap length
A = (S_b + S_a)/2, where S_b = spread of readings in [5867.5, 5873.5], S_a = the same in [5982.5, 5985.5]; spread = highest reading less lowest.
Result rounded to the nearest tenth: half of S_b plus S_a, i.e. 1.1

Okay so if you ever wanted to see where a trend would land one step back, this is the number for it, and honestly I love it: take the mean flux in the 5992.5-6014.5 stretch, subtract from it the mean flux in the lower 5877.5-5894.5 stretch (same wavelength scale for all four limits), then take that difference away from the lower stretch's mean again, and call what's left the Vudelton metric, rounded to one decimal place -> 4.5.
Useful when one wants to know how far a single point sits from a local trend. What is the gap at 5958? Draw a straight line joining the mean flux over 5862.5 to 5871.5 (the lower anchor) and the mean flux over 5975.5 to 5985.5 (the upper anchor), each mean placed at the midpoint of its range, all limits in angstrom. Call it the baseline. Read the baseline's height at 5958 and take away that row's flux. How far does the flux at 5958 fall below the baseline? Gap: -1.0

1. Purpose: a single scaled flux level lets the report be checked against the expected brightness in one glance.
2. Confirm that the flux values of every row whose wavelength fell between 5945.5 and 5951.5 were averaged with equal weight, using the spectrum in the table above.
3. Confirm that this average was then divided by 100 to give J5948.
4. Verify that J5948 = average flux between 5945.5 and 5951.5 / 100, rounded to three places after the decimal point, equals 0.051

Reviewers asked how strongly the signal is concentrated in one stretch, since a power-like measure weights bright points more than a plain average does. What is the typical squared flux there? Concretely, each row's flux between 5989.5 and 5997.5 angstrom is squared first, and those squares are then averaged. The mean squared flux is 34.5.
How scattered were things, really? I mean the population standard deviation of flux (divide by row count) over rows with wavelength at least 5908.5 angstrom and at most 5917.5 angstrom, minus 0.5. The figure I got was -0.13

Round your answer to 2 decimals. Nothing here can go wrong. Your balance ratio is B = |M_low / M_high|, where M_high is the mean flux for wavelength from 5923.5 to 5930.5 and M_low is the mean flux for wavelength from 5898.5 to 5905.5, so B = 1.01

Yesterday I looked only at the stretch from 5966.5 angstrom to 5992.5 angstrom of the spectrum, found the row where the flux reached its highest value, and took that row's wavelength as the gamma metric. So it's 5967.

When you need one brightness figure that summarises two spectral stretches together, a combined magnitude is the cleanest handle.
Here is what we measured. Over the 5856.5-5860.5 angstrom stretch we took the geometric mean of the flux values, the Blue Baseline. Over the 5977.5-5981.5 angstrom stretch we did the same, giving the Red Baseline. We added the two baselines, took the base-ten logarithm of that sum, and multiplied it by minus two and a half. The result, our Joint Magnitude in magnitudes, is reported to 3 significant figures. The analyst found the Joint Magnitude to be -2.56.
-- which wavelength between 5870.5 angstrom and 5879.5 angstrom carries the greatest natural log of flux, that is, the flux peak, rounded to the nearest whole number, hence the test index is 5874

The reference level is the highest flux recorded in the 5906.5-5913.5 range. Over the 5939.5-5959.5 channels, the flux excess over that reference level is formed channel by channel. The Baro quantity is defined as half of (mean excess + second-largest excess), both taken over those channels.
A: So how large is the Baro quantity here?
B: 1.05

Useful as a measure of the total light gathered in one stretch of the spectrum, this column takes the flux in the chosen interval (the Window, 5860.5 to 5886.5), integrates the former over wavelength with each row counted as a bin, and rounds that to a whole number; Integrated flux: 138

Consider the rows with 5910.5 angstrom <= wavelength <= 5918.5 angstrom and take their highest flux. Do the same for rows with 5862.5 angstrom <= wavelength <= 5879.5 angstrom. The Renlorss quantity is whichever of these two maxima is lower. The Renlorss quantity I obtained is 5.39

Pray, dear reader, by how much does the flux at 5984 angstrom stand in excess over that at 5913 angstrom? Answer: 1.4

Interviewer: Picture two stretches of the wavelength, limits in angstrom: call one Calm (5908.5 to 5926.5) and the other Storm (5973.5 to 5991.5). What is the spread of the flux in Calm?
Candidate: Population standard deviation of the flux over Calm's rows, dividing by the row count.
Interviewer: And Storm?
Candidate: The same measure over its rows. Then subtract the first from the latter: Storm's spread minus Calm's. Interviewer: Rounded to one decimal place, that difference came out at 0.2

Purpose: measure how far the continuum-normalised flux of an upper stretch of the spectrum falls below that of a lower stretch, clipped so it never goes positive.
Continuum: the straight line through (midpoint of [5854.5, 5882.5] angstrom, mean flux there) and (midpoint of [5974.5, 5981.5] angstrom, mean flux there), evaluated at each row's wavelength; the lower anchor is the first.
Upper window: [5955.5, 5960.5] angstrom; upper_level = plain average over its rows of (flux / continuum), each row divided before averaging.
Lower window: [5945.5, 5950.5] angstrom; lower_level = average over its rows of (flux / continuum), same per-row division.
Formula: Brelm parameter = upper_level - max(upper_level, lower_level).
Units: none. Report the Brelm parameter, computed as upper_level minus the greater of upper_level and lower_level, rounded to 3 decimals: 0.000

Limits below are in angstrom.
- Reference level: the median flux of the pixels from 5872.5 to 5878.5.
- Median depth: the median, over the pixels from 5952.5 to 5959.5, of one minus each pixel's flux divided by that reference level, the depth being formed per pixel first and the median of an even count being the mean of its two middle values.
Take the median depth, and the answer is -0.15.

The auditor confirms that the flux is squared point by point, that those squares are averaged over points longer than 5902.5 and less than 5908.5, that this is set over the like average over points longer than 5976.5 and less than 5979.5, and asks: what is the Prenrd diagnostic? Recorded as 0.94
